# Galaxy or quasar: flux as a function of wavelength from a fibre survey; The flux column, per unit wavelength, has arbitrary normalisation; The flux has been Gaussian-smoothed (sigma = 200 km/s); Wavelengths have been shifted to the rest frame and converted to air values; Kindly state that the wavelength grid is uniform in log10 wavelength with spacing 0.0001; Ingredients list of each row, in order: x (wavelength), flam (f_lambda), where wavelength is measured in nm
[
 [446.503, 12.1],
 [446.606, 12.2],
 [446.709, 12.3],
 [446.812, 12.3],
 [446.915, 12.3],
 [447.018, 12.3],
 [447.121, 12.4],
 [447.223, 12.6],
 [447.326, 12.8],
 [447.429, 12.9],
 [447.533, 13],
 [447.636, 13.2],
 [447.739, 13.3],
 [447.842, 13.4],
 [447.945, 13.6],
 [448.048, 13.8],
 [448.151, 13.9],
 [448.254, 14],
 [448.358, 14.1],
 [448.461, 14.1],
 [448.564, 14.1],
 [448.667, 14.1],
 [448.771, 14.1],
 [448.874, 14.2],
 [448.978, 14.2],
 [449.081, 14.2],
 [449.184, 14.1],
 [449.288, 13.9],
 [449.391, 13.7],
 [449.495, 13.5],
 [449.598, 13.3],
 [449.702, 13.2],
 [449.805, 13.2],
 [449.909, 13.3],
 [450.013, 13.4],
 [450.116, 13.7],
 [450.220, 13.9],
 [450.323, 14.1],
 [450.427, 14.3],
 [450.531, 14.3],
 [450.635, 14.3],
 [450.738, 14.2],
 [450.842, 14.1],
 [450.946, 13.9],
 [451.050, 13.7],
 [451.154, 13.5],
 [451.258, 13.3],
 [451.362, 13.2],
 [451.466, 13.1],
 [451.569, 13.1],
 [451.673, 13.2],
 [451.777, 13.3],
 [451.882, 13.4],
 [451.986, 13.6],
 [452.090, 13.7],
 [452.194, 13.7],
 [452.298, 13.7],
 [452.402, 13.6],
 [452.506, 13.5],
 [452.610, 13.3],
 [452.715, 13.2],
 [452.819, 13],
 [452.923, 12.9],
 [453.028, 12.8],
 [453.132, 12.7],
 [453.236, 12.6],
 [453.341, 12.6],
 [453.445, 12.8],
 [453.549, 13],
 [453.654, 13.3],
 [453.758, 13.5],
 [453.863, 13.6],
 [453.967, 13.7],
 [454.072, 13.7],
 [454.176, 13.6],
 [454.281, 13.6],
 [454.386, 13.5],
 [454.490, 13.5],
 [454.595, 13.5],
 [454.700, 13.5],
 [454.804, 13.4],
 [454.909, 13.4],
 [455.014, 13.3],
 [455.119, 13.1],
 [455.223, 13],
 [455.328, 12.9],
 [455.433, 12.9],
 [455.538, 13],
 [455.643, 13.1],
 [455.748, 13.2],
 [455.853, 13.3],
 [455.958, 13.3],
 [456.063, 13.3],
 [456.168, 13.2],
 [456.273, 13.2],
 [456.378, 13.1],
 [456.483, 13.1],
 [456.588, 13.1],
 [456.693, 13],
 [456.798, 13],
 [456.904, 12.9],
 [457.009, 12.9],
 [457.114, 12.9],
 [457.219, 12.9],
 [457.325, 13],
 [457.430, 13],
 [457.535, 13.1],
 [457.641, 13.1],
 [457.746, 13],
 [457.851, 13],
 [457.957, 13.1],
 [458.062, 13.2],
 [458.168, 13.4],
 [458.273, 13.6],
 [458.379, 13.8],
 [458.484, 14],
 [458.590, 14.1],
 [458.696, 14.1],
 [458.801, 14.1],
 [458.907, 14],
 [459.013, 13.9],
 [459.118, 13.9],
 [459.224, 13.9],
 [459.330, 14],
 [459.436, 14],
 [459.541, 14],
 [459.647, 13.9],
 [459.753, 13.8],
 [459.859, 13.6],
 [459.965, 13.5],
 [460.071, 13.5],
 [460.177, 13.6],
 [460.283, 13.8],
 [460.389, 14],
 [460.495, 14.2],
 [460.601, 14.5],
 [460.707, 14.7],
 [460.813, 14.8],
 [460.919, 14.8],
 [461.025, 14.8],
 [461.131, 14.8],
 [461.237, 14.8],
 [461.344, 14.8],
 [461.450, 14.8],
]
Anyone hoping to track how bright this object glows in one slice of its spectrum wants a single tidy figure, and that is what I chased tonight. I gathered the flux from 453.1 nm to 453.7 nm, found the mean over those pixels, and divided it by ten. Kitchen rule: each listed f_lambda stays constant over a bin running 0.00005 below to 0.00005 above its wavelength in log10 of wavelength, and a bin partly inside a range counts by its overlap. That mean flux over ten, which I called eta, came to 1.28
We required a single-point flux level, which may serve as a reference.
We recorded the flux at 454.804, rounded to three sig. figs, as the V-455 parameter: 13.4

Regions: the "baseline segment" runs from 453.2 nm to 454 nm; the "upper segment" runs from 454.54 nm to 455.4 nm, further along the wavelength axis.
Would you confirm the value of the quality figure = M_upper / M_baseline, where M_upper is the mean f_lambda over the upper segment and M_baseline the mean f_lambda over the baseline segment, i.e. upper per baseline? 1.01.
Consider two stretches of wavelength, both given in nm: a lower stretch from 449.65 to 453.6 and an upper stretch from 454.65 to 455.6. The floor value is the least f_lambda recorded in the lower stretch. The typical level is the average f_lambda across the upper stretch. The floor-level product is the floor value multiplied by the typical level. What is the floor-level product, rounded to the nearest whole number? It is 166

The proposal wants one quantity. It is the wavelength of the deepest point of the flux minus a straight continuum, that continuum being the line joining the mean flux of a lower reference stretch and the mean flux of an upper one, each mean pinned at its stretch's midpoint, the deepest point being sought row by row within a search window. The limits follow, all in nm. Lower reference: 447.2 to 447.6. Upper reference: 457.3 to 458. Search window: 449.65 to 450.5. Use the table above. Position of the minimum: 449.805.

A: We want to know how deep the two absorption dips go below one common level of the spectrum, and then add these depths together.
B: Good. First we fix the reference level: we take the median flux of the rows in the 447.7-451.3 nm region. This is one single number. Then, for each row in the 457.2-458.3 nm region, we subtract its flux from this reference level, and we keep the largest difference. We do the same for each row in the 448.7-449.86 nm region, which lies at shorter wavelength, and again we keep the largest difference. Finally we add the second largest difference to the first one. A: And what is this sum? 1.70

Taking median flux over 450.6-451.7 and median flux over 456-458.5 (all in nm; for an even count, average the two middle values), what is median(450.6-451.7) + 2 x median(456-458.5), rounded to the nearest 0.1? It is 39.7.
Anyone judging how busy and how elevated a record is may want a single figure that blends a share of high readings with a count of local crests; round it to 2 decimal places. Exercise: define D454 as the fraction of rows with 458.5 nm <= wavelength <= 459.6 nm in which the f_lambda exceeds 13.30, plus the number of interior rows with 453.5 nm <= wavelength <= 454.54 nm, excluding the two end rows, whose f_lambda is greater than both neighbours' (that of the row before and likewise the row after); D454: 1.00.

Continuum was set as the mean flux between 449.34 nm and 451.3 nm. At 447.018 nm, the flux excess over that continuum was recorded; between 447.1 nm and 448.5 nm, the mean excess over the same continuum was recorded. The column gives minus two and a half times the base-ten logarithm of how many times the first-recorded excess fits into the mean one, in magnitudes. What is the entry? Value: 1.5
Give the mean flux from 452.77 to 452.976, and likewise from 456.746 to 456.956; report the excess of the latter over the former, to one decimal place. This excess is 0.0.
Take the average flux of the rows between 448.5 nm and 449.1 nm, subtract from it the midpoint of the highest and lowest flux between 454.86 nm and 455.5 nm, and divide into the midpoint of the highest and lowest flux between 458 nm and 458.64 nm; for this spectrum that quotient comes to 14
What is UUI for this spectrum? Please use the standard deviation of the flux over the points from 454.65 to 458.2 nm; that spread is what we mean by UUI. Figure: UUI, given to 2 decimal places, 0.17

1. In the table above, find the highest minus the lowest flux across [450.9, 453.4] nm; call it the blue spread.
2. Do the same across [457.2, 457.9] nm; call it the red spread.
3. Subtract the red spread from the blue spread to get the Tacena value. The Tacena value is 1.1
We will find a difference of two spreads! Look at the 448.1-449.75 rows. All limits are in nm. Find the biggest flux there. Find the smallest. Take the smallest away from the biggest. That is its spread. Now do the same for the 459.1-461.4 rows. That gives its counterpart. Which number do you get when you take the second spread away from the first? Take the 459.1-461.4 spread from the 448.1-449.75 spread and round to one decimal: -0.3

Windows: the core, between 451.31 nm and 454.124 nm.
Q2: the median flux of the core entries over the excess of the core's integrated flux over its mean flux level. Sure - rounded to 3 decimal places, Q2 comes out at 0.553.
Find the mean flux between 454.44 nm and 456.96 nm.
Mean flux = 13.2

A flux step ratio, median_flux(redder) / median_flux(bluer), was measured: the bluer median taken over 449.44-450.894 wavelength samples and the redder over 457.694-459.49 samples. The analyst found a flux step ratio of 1.01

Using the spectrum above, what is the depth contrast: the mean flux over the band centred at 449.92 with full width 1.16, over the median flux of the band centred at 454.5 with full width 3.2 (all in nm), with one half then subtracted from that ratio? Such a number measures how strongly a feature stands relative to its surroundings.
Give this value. 0.523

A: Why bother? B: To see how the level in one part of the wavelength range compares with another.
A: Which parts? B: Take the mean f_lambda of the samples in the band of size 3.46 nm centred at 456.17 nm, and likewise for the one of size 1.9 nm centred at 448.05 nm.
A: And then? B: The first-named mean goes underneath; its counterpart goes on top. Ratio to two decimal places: 1.03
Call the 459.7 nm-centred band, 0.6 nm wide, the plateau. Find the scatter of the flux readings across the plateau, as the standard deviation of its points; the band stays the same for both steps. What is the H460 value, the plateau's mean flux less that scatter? 13.6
